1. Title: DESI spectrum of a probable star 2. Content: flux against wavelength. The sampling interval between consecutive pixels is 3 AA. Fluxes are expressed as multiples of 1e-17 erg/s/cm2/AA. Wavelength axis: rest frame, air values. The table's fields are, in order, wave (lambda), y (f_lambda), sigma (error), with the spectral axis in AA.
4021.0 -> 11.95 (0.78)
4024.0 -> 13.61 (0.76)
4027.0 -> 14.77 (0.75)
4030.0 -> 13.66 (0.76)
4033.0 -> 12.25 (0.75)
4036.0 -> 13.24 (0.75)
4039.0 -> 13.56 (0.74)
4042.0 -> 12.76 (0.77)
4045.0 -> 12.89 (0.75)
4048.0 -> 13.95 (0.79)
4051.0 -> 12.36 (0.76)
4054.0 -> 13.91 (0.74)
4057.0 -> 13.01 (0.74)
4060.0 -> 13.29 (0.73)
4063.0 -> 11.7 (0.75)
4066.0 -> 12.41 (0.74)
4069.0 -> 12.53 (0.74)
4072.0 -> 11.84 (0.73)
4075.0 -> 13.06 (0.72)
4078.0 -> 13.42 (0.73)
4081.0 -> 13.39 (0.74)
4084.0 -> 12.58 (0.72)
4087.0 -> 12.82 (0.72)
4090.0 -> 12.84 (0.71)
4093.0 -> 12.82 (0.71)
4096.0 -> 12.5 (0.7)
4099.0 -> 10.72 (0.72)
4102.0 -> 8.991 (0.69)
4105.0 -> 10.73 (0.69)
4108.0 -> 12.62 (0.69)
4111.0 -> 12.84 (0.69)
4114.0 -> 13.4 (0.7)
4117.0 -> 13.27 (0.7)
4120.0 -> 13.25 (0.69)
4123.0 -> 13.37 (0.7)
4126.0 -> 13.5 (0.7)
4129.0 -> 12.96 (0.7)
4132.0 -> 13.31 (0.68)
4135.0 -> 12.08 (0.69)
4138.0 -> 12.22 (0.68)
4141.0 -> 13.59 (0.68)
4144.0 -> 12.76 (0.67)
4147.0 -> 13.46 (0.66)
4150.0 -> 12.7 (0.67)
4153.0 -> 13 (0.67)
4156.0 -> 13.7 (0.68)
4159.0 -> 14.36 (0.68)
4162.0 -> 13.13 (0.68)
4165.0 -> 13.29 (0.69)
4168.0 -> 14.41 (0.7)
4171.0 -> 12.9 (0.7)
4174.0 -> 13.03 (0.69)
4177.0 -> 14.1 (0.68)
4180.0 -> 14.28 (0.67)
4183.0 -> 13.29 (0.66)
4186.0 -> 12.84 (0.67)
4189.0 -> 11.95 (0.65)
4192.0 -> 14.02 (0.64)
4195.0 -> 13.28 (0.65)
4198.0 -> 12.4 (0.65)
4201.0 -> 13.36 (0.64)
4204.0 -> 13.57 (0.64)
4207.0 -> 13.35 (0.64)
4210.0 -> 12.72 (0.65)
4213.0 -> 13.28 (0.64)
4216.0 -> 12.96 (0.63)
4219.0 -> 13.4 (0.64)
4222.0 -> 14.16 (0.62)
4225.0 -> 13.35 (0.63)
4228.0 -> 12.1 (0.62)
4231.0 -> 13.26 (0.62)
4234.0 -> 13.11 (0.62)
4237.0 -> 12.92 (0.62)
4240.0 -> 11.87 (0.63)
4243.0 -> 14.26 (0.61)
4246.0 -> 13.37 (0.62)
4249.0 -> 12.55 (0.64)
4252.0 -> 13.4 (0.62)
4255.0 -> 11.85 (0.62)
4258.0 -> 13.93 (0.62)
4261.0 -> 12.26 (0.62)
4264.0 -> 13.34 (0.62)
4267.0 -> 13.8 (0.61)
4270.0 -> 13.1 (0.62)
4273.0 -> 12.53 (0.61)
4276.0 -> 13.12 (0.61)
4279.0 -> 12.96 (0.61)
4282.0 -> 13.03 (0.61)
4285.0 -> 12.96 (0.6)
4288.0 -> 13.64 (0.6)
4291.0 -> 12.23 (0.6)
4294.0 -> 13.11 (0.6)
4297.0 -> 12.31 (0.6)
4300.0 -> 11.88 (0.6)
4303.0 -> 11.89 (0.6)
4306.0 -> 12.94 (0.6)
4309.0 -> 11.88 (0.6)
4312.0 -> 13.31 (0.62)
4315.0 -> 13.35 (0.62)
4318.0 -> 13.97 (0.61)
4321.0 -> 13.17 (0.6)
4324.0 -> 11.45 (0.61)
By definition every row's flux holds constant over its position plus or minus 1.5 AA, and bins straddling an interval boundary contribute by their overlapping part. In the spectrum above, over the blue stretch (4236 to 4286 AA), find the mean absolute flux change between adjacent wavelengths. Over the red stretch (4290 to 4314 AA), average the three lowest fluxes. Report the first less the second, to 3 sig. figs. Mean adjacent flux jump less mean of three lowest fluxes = -10.9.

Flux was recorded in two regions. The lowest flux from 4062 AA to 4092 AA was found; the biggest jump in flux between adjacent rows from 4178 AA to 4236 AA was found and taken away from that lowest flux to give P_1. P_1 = 9.6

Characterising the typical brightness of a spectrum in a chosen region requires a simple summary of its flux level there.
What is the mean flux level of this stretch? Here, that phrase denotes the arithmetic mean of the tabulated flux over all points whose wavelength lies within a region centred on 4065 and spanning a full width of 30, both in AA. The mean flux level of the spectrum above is 12.8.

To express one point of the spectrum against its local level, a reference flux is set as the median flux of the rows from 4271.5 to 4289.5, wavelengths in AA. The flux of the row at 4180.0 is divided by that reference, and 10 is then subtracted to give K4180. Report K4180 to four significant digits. -8.901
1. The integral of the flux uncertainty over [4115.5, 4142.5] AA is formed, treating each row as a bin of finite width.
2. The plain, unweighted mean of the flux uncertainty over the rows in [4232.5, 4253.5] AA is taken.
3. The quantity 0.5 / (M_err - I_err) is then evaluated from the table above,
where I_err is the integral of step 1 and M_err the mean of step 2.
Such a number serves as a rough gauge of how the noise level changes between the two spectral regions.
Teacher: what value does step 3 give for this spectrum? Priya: -0.028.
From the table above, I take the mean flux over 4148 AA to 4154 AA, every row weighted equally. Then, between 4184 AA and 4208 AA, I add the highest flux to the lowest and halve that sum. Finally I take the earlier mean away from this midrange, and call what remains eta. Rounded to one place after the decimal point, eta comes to 0.1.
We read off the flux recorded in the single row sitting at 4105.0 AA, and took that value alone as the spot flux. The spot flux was 10.73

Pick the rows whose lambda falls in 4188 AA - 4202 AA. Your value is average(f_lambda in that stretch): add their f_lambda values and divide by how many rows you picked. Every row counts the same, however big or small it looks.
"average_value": 13.0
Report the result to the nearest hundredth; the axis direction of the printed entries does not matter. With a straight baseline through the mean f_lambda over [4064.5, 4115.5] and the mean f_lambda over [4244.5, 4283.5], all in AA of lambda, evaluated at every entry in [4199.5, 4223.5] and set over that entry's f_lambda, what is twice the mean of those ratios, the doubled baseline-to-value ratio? 1.92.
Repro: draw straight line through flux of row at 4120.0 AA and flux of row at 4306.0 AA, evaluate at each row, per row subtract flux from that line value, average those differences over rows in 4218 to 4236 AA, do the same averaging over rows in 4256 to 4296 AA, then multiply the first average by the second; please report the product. 0.01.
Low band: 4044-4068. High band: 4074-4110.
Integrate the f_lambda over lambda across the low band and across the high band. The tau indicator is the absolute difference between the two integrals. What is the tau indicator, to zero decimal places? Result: 129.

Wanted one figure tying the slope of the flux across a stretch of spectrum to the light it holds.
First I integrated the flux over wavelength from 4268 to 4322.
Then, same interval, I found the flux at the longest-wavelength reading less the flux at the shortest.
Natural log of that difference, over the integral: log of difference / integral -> -0.004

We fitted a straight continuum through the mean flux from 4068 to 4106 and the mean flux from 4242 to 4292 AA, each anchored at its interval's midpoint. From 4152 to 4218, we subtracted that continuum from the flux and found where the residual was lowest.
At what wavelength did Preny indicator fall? 4189.0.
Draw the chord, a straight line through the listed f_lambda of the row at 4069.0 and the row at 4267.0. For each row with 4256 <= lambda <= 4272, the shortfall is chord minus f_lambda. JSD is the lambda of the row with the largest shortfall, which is 4261.0 AA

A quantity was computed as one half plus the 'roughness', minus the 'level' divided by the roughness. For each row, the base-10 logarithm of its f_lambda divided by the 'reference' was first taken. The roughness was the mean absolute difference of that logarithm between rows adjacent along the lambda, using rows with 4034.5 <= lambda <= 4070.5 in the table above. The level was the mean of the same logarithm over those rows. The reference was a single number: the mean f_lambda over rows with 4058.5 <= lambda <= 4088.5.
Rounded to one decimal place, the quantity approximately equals 0.2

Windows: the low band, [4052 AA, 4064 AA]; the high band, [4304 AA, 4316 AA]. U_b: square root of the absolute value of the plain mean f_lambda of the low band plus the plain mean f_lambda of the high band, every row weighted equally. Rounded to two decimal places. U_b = 5.08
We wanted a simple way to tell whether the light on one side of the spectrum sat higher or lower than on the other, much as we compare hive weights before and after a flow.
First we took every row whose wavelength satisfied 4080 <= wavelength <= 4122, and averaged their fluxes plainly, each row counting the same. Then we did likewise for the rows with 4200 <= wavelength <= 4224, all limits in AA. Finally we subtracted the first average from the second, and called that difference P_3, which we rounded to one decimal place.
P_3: 1.0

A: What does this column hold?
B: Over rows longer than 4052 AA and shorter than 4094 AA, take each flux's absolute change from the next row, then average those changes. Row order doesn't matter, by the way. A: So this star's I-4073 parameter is 0.54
